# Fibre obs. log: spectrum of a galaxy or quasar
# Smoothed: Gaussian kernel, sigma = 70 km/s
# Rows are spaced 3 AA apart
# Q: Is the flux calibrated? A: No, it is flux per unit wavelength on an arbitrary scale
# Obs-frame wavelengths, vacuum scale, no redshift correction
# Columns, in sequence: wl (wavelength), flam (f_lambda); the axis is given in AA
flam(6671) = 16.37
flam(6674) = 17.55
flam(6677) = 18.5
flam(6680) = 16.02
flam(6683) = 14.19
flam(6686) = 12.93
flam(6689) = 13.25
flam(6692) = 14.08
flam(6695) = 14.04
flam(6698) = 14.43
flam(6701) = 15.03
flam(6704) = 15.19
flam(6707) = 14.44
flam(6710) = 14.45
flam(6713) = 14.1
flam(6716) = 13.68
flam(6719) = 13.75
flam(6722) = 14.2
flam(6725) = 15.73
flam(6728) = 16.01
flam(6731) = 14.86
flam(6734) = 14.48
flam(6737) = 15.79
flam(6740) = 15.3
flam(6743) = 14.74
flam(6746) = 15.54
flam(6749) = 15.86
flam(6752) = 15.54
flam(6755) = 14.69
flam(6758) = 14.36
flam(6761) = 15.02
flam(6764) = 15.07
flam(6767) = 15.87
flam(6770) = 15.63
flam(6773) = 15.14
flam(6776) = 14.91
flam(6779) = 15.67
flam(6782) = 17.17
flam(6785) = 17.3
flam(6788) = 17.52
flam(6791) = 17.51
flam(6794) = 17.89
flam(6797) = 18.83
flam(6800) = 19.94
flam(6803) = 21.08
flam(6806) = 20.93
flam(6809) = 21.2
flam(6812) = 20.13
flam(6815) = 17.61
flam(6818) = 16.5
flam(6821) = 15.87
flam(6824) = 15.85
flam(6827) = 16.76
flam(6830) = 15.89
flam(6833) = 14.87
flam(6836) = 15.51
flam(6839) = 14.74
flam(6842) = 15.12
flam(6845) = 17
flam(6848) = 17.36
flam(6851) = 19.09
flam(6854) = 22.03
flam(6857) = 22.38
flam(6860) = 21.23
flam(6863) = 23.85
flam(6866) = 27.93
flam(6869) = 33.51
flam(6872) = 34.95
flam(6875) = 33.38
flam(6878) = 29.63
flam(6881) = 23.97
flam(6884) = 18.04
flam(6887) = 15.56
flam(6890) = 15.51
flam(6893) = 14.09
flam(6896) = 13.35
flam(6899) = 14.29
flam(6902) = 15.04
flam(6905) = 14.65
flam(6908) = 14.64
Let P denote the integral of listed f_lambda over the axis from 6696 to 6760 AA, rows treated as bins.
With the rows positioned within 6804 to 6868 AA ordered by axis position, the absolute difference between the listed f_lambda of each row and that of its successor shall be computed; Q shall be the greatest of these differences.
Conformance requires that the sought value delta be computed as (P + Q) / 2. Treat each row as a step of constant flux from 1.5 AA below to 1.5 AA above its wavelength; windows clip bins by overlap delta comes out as 478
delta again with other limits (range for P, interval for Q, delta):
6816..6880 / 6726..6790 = 676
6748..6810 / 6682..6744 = 527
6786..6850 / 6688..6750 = 562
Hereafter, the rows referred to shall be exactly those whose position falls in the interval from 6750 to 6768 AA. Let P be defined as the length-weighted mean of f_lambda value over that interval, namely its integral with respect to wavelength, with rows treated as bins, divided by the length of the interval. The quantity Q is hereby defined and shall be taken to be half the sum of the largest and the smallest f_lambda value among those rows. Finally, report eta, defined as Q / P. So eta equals 1.00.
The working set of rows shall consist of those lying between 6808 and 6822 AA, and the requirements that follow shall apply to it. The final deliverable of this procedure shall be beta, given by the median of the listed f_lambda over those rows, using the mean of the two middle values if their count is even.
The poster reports 18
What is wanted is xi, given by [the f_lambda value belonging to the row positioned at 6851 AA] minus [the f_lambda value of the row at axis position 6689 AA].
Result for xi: 6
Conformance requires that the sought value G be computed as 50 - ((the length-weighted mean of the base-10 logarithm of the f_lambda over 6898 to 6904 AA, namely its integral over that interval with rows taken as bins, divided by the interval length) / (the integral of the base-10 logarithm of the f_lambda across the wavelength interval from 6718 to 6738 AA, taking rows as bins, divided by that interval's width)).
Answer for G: 49.0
